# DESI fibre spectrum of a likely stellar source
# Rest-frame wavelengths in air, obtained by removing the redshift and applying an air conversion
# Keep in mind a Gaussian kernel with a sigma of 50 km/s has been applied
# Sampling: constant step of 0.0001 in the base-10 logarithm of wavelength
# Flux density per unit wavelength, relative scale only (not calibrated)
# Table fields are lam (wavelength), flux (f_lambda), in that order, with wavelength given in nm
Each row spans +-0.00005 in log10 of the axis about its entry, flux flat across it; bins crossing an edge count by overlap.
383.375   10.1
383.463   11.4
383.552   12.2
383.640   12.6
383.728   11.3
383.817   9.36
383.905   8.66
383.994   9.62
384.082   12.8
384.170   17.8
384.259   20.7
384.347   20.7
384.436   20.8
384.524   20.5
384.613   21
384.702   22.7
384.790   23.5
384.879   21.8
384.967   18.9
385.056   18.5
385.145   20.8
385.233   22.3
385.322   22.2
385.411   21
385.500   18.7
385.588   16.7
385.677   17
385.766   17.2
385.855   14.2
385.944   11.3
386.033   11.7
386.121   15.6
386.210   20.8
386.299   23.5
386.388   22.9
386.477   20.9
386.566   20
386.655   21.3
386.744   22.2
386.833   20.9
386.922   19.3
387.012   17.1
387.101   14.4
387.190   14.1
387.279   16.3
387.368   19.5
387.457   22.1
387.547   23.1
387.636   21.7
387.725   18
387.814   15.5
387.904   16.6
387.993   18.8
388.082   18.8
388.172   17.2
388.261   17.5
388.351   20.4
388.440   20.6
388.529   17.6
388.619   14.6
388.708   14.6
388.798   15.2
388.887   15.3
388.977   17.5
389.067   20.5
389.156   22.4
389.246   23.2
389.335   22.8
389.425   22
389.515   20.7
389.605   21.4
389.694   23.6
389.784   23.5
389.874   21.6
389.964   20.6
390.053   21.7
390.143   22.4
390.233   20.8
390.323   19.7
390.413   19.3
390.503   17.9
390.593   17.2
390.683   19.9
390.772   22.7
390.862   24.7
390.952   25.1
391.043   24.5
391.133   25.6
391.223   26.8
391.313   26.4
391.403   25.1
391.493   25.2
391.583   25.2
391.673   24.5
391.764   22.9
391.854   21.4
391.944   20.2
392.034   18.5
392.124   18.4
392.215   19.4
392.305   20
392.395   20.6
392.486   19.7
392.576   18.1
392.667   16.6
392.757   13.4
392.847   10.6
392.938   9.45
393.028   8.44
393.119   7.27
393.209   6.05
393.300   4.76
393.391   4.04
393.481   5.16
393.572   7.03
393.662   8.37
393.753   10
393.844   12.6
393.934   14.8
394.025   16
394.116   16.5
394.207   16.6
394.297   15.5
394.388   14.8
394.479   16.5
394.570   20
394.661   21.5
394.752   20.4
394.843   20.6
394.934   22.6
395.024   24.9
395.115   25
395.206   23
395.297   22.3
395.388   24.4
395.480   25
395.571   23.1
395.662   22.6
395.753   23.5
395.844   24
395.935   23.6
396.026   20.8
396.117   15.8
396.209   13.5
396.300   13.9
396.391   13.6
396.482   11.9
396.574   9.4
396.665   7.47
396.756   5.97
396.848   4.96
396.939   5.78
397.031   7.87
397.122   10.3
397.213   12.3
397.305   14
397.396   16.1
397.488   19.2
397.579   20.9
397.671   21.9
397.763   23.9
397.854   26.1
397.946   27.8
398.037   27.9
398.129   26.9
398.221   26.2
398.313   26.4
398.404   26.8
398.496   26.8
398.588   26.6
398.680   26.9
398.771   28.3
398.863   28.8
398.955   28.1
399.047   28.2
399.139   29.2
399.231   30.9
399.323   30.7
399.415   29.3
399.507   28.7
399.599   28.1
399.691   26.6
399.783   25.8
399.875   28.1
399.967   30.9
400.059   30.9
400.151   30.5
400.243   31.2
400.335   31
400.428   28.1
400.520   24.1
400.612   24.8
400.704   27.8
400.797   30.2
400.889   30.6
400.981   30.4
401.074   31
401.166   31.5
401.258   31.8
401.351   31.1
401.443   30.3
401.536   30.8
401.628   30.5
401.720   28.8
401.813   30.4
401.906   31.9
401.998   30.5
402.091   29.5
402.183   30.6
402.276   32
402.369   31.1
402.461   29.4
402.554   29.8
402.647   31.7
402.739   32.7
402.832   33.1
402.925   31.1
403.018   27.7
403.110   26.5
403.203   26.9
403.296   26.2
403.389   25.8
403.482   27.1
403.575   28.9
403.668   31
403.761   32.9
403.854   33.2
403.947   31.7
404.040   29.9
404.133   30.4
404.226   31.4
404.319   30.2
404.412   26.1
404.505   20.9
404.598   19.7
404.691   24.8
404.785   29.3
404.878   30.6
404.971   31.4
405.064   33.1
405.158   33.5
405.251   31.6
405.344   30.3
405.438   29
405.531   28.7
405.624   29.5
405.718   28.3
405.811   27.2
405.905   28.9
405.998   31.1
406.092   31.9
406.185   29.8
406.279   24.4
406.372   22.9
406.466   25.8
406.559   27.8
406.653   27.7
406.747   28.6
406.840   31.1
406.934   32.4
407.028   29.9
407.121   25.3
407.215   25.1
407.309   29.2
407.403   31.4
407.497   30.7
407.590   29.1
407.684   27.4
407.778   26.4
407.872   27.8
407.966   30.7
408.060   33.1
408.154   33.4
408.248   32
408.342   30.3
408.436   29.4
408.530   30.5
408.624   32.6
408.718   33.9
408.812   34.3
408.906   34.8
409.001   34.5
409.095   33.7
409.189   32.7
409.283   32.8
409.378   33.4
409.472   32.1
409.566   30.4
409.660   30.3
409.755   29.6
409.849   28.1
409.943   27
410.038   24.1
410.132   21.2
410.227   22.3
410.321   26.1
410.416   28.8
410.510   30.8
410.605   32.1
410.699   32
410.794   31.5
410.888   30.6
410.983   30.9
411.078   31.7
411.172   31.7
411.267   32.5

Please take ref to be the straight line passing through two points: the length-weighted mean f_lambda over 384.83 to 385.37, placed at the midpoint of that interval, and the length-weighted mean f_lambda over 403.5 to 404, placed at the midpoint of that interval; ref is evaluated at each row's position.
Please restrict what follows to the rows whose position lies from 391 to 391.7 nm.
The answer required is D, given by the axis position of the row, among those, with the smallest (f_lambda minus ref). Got 391.673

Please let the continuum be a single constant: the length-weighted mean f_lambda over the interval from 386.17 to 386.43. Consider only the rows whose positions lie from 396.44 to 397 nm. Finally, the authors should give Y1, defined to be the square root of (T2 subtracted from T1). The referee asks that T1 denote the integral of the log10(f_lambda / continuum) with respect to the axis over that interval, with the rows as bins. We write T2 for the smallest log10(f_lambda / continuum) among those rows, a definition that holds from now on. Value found 0.62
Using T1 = -0.27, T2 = -0.66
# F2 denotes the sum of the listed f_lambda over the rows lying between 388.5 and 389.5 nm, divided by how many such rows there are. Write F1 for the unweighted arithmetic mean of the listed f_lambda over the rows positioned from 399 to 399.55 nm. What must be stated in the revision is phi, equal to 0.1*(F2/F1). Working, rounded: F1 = 29.5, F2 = 19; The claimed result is 0.063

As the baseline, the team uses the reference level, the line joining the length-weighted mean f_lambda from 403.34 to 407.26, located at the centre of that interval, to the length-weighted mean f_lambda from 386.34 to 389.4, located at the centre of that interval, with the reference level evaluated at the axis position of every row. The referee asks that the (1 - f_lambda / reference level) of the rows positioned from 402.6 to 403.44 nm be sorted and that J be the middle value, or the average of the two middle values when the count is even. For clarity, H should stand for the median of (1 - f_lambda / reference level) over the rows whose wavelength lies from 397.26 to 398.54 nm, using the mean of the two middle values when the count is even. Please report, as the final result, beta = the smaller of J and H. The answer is -0.06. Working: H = -0.06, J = -0.01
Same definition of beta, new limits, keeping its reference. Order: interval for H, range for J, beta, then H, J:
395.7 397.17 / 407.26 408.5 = 0.01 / 0.46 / 0.01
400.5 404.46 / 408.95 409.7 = -0.13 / -0.13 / -0.06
